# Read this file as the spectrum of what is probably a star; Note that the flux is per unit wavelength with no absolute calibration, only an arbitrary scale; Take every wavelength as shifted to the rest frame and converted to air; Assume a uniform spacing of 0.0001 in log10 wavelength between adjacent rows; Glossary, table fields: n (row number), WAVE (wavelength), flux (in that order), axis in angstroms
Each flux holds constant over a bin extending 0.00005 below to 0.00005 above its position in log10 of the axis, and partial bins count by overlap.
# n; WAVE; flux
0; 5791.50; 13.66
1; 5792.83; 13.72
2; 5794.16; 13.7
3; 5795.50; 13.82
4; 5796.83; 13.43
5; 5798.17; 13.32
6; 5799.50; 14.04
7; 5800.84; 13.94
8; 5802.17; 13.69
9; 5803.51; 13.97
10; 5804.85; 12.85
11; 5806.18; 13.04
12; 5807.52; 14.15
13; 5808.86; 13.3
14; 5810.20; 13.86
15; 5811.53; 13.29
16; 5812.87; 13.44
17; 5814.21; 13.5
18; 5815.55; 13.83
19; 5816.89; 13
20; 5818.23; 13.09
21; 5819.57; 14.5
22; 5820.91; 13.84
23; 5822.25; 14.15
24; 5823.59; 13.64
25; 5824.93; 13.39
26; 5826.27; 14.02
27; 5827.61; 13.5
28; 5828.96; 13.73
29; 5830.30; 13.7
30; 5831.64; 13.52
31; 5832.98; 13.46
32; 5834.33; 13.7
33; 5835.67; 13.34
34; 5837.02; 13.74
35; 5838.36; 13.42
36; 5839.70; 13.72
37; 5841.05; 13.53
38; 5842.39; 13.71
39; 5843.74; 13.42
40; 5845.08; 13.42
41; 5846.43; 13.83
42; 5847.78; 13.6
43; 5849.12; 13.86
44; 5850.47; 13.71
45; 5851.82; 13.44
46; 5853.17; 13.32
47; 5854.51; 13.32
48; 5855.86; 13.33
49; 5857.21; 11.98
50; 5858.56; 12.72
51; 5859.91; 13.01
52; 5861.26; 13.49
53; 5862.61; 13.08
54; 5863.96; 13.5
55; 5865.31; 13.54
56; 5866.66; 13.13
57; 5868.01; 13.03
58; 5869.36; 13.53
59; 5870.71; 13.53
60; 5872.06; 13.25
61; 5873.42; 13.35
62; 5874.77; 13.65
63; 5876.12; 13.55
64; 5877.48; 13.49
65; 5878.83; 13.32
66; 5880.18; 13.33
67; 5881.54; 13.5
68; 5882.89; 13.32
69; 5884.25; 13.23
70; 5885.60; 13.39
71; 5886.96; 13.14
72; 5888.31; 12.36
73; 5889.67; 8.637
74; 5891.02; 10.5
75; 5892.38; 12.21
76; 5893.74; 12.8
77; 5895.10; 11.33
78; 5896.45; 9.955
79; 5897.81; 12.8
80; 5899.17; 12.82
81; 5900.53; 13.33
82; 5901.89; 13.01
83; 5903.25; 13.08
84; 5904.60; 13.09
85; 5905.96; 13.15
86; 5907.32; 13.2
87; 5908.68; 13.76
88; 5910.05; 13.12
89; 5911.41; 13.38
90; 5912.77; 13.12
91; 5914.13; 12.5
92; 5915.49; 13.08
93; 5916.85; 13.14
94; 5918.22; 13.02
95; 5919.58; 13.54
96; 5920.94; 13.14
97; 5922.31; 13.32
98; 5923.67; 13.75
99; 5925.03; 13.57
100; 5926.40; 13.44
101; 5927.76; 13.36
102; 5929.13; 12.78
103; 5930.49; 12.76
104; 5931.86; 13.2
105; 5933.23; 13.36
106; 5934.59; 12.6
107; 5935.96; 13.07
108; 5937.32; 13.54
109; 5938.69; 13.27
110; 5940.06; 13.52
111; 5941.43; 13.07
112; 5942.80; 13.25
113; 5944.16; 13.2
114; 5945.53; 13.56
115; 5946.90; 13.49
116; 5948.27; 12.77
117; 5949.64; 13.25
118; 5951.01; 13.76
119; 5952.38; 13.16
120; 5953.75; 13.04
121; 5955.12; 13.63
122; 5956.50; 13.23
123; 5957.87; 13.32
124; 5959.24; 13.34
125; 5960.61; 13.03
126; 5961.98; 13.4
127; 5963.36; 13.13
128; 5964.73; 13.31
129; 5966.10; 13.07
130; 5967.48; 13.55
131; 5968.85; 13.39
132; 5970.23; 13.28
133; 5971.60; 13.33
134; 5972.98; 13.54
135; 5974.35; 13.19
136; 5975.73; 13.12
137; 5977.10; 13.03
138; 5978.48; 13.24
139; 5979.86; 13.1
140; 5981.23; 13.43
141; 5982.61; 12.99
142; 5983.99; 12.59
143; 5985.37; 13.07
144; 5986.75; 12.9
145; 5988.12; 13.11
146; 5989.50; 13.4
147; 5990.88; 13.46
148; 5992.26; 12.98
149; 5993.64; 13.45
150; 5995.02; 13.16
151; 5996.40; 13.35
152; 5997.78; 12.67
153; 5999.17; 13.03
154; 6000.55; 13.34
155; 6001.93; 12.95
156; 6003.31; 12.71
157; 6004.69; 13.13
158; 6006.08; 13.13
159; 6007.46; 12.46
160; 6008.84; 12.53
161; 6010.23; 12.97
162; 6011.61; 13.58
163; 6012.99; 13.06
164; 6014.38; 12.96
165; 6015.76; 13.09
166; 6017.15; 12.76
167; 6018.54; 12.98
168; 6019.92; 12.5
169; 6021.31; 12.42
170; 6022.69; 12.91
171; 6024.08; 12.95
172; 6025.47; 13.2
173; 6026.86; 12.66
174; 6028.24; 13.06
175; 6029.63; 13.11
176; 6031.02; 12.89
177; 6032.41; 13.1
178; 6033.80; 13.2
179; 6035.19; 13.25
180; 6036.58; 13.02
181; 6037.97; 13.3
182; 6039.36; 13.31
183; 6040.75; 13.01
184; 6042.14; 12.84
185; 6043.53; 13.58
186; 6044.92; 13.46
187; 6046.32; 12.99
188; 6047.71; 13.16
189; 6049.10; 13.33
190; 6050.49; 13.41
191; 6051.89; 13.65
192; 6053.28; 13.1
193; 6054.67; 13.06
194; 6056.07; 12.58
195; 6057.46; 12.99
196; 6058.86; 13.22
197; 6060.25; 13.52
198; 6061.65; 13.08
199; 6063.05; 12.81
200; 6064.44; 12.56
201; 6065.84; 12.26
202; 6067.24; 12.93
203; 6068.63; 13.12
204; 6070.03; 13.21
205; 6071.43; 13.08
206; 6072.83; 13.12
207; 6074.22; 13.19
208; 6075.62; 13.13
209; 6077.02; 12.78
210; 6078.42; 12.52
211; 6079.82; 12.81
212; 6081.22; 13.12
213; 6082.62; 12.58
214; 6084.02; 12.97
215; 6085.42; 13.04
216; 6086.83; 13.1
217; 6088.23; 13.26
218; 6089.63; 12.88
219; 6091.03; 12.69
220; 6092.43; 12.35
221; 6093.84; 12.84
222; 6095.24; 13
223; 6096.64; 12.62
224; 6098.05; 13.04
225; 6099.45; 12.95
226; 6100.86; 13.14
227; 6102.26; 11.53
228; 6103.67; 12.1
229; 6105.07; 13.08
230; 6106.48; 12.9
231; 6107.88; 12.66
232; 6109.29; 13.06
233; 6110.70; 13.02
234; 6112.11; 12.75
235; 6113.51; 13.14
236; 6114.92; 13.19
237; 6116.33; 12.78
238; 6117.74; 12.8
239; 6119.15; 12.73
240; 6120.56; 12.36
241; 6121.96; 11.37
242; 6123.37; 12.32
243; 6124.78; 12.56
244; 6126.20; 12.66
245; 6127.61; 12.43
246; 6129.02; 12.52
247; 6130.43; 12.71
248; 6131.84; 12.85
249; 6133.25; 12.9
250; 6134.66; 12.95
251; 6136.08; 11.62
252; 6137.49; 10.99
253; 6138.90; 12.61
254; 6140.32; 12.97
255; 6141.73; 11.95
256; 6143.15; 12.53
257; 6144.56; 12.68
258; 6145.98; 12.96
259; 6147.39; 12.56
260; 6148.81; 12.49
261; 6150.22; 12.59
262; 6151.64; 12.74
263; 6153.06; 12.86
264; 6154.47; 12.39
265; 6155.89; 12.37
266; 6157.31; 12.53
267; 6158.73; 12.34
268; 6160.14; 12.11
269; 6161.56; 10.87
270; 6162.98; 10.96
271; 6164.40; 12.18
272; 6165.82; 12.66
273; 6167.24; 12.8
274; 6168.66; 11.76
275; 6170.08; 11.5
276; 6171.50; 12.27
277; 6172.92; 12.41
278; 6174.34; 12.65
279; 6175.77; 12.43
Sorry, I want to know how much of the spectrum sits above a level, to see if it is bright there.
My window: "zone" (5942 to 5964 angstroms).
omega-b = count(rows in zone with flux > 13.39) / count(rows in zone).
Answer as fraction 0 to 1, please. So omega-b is 0.3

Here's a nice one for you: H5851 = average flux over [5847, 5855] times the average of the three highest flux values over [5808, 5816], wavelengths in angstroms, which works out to 186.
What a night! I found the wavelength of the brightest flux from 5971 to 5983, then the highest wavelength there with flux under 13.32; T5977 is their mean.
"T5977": 5977.8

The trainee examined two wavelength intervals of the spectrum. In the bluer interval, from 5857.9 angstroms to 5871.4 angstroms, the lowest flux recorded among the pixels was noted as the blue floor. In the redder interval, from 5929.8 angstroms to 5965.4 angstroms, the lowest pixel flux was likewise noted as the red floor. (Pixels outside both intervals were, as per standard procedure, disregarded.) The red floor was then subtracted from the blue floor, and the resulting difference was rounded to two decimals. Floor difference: 0.12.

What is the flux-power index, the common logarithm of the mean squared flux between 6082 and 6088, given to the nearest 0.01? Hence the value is 2.22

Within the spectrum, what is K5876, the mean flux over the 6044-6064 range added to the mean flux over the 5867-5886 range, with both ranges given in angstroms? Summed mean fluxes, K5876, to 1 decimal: 26.6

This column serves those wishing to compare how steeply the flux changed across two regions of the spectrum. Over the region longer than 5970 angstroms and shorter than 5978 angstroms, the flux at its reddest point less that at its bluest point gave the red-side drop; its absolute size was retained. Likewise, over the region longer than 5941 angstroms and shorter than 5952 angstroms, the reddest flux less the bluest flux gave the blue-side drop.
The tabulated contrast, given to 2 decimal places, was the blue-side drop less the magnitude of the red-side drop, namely 0.44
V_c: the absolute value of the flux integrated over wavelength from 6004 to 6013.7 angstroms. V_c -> 126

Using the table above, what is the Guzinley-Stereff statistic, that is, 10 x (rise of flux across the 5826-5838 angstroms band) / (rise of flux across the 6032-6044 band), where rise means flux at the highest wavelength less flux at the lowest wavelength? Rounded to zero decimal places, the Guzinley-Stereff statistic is -6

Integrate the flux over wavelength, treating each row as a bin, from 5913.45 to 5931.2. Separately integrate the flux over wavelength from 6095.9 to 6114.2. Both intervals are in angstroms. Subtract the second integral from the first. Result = 0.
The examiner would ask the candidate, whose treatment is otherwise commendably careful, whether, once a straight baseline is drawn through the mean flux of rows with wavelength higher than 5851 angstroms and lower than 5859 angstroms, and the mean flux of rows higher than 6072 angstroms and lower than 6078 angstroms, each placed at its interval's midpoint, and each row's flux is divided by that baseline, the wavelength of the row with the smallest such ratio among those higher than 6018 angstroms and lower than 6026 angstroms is 6021.31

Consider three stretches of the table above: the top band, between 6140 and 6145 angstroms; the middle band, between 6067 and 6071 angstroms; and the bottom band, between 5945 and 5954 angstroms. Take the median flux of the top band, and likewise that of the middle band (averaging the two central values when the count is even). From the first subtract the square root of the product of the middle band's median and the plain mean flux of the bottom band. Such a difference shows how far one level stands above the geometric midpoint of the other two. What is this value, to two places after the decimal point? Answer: -0.60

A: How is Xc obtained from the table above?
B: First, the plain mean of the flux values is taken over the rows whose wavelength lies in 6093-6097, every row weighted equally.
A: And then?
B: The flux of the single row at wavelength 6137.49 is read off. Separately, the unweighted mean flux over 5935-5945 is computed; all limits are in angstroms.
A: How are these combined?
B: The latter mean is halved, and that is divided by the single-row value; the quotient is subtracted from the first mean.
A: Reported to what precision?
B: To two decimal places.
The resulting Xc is 12.22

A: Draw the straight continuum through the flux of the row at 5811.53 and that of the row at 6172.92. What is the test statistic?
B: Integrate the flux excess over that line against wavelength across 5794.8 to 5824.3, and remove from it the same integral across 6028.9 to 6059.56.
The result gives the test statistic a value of -4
